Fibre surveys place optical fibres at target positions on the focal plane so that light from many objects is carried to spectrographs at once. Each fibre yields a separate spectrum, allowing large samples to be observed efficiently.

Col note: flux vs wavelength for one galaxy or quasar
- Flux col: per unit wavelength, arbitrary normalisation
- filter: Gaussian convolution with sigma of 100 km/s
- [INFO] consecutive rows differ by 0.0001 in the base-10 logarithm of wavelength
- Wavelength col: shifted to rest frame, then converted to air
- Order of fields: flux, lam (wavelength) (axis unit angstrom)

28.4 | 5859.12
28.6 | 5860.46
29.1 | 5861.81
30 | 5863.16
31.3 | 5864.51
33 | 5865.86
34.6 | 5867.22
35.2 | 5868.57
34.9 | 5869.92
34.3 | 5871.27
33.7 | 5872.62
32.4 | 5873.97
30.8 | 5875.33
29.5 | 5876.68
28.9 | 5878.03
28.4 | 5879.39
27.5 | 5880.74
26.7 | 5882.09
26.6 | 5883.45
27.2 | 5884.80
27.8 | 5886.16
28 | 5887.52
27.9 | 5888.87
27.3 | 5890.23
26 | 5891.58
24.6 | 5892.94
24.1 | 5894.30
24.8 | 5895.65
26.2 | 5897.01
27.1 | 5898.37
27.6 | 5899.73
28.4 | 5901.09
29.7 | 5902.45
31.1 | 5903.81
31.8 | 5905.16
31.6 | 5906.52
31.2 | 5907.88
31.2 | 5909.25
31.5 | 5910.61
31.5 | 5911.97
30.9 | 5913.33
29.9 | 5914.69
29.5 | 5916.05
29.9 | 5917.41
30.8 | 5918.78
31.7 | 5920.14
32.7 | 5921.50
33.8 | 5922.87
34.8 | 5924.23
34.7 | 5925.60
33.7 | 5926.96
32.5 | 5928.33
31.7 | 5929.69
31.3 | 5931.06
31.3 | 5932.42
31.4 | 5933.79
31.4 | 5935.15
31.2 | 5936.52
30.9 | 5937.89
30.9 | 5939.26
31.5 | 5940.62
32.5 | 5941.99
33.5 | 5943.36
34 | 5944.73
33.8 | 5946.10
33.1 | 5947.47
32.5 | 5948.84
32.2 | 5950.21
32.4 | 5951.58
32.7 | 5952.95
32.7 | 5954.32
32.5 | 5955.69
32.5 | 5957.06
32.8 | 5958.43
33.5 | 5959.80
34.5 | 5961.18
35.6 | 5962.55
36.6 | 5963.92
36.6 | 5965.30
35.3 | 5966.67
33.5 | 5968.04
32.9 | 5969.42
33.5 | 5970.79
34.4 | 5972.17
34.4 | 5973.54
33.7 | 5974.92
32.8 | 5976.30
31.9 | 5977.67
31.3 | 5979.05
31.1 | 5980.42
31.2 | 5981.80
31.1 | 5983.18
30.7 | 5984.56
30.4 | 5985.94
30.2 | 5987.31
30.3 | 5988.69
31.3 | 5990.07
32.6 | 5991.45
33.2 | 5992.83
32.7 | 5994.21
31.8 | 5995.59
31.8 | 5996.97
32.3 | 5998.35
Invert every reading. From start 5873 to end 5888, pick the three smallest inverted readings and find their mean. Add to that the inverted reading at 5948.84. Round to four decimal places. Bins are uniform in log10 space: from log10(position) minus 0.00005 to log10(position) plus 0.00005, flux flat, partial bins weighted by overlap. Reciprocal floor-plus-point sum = 0.0632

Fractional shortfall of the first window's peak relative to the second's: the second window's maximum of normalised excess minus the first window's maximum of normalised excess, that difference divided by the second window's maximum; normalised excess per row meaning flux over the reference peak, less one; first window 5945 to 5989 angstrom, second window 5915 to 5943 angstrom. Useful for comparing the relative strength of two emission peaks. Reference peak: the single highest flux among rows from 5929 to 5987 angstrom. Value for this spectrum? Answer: 1.0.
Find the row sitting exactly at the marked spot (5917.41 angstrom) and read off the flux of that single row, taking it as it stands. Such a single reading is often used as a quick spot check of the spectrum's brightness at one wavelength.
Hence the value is 29.9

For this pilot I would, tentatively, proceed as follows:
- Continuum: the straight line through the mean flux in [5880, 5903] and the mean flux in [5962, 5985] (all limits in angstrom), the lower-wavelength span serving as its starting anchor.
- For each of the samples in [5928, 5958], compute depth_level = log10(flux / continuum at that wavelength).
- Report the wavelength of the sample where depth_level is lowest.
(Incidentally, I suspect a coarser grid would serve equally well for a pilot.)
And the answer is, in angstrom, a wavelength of 5939.26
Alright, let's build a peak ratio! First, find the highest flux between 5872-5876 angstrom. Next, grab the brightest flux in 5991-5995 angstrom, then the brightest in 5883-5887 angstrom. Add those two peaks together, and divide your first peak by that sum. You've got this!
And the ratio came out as 0.552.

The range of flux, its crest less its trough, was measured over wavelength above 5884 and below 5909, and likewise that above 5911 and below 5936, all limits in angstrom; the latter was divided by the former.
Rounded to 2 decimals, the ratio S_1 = 0.69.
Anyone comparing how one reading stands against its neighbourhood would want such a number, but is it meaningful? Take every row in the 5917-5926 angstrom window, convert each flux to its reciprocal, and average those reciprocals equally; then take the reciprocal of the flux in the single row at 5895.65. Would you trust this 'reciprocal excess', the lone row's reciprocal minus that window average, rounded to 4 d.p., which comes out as 0.0096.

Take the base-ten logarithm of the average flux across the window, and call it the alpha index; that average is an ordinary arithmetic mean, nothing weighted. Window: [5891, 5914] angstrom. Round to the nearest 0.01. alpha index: 1.46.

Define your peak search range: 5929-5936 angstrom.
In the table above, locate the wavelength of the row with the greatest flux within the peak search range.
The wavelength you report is 5929.69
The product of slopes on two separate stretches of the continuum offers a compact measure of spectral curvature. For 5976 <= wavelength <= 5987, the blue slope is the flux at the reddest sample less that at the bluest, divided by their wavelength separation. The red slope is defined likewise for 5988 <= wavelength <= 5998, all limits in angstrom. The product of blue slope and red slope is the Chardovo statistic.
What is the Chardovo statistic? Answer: -0.045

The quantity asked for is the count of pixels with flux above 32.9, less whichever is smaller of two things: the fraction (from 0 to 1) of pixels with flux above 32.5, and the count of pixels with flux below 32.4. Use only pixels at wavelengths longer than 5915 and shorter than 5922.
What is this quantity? -0.20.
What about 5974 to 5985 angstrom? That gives 0.75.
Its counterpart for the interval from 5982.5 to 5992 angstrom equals -0.14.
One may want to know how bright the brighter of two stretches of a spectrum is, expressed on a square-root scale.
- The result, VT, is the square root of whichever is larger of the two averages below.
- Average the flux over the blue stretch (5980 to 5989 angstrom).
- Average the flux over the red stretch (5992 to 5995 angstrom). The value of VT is 5.74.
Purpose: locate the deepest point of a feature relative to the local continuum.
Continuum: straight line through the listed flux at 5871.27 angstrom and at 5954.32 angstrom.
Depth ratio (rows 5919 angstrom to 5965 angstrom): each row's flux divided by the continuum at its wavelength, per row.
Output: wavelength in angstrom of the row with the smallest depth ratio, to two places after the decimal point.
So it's 5937.89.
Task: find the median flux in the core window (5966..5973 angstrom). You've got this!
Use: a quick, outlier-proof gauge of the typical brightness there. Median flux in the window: 33.5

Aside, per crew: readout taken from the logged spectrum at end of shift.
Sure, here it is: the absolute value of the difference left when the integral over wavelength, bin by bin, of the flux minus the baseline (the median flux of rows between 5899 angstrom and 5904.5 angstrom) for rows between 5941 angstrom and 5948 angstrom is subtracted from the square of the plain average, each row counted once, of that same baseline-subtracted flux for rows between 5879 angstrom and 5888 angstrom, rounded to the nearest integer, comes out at 27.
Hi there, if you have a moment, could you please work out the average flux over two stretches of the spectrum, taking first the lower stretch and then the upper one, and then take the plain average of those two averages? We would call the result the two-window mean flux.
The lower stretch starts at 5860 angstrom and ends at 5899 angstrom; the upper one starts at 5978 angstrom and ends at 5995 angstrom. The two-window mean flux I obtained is 30.3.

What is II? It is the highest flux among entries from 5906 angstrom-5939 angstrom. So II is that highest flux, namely 34.8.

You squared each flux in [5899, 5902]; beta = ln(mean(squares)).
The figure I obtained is 6.7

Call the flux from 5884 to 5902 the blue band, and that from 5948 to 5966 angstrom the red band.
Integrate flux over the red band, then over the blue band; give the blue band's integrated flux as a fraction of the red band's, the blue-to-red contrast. 0.79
